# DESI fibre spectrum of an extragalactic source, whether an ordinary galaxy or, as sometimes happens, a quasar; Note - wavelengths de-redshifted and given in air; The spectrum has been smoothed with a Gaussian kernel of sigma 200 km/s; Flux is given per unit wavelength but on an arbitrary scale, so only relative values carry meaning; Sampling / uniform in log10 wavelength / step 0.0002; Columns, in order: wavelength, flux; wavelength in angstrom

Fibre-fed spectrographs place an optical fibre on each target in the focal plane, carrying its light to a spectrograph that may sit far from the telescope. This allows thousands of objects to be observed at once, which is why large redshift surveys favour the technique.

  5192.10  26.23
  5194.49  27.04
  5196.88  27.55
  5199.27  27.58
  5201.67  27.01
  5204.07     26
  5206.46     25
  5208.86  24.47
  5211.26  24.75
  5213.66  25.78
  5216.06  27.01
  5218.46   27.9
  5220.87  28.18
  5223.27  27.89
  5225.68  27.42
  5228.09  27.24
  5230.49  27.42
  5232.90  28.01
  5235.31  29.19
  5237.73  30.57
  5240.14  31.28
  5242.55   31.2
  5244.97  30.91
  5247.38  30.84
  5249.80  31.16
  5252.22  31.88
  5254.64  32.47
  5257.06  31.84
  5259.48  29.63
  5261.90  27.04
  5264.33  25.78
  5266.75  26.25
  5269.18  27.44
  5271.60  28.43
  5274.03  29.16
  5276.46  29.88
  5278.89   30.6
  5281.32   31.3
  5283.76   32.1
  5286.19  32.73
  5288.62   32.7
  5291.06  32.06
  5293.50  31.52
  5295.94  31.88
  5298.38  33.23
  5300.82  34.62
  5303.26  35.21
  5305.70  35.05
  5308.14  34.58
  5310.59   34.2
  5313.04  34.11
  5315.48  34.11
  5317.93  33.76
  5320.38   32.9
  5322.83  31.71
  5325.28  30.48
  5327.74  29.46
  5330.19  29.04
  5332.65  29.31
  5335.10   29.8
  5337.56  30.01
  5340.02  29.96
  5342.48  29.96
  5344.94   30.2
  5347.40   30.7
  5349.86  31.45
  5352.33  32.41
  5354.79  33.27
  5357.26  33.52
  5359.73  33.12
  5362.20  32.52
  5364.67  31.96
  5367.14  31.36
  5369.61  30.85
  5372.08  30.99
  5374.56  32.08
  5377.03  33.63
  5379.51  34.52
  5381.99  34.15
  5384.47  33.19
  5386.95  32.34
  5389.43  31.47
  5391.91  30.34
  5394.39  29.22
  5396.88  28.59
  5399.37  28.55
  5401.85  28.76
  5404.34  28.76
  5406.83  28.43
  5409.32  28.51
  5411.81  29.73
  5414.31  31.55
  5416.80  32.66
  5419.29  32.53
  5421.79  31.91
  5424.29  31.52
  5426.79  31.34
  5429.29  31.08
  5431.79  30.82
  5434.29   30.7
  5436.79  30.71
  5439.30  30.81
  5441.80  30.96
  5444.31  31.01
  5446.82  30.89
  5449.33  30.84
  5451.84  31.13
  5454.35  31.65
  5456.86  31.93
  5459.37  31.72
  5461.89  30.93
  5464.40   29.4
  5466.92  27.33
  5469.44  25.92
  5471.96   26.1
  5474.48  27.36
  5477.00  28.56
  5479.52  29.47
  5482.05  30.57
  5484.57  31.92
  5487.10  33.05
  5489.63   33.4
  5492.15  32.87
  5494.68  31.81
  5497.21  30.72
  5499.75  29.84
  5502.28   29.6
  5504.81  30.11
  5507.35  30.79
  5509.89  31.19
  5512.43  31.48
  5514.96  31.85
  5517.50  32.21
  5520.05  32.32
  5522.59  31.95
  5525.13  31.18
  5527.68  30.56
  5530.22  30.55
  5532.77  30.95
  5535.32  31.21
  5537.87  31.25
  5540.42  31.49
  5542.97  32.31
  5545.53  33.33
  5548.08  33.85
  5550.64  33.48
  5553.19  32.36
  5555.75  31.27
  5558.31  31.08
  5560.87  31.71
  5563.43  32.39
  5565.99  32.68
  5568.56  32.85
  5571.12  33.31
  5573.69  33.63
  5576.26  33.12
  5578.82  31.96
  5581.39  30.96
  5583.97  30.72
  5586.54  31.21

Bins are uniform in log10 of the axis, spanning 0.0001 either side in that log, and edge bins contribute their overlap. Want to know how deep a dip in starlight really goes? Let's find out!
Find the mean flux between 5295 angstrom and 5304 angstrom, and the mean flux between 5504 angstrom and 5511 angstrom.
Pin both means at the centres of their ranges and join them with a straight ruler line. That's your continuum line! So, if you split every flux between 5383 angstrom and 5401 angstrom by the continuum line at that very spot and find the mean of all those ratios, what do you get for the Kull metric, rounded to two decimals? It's 0.94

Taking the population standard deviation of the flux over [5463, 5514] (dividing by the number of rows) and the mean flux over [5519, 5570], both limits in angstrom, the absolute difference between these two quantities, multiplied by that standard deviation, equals 63.2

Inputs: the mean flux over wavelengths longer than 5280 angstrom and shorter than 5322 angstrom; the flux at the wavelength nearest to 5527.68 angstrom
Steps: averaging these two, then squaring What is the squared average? 1019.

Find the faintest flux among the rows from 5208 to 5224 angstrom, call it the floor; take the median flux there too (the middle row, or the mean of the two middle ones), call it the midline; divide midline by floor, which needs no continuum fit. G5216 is 1.10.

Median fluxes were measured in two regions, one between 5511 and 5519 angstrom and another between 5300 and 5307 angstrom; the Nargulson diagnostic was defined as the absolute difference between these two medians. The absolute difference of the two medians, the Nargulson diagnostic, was 3.2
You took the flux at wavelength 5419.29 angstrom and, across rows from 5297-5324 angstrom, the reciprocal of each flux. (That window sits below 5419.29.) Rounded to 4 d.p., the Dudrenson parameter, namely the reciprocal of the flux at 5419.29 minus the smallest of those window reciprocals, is 0.0023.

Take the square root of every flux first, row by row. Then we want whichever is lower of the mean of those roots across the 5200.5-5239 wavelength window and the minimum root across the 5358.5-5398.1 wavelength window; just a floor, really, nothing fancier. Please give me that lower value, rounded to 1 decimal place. 5.2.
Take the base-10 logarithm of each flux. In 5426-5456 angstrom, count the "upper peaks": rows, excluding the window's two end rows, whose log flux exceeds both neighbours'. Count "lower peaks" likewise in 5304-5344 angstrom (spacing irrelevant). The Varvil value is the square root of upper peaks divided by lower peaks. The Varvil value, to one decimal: 1.0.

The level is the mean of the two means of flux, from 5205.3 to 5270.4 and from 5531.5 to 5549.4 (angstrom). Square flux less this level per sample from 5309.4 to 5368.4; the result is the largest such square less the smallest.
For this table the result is 16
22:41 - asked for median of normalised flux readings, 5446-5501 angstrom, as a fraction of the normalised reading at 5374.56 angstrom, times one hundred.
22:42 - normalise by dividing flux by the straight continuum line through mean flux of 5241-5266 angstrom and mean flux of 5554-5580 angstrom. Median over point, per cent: 95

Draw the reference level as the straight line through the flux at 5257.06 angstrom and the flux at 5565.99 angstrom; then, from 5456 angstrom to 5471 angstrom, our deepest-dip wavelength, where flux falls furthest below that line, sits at 5469.44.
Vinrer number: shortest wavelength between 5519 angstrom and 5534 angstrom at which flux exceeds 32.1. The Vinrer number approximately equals 5520.05 angstrom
